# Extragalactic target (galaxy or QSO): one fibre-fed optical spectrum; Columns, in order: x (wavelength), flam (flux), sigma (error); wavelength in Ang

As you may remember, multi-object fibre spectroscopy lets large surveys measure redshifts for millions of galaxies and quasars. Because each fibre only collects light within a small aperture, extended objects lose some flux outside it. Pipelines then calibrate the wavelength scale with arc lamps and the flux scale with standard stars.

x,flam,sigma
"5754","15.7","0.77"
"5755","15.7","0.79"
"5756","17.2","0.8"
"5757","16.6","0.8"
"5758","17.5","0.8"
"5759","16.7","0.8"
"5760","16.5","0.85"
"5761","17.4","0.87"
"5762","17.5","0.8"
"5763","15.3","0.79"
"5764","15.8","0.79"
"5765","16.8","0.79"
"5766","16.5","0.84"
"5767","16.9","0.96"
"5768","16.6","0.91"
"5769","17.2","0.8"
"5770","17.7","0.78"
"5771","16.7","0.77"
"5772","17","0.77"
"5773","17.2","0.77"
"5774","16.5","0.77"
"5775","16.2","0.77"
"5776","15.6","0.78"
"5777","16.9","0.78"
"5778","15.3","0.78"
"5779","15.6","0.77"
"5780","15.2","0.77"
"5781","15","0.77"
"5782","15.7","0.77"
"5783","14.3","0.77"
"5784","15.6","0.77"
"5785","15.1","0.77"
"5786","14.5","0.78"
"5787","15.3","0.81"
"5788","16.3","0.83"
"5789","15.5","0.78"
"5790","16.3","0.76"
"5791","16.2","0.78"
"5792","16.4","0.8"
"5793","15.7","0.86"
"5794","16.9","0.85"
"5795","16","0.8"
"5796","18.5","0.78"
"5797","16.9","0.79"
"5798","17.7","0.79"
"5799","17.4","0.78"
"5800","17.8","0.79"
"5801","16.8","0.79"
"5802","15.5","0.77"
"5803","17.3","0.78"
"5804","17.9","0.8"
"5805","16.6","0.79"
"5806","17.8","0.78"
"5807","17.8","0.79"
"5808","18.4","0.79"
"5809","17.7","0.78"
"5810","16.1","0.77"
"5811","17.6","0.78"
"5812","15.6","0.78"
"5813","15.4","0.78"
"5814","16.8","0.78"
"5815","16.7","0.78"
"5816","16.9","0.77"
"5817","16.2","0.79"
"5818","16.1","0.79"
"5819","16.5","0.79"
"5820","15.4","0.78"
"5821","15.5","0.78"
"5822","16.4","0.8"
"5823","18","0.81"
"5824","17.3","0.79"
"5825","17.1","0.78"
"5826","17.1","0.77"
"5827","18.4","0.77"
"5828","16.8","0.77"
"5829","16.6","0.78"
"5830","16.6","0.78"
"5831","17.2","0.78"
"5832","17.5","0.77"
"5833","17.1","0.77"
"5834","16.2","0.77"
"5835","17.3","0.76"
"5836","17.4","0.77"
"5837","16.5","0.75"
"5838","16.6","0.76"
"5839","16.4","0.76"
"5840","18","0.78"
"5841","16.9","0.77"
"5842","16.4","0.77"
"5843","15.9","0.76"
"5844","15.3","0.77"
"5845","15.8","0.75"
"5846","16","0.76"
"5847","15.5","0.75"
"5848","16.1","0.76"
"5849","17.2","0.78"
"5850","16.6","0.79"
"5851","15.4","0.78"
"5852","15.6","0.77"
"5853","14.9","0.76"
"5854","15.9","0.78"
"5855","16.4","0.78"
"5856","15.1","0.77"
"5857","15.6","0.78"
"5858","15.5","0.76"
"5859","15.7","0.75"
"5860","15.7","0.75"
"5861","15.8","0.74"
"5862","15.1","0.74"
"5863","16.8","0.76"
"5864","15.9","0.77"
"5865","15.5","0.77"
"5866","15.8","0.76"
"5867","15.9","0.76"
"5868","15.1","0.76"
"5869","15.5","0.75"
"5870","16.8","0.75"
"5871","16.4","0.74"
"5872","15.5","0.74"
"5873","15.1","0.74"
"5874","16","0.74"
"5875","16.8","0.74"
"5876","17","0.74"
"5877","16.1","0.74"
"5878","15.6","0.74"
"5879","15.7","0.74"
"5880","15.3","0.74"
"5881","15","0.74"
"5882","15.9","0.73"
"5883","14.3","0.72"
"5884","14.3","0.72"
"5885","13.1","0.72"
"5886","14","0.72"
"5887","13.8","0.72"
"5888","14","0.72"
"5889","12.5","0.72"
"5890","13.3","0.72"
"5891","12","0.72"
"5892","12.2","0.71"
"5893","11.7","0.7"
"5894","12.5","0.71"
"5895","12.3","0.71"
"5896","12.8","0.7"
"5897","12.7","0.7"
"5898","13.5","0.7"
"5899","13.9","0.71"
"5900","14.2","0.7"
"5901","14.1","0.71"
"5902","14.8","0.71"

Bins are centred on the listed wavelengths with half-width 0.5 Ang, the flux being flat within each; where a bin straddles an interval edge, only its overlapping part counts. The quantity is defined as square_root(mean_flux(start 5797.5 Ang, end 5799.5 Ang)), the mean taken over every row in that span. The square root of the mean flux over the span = 4.19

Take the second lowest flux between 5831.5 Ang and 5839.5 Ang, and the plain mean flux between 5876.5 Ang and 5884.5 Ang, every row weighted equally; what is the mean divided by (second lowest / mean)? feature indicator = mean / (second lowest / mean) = 14.2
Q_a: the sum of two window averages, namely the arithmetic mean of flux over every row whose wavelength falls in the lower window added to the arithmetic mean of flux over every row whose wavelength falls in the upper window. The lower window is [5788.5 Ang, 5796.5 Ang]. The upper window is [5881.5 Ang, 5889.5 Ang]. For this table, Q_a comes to 30.4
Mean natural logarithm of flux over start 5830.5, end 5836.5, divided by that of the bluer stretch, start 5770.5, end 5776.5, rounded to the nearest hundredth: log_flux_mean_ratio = 1.01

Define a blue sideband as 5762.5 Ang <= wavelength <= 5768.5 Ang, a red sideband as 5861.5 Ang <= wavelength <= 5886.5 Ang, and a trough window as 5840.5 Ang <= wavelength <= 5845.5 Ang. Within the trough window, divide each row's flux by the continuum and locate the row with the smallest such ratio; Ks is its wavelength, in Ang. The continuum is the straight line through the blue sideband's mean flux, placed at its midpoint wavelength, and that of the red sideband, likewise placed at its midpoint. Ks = 5844 Ang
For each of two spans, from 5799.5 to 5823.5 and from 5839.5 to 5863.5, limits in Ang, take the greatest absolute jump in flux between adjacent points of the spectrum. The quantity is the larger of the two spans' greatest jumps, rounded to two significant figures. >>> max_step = 2.0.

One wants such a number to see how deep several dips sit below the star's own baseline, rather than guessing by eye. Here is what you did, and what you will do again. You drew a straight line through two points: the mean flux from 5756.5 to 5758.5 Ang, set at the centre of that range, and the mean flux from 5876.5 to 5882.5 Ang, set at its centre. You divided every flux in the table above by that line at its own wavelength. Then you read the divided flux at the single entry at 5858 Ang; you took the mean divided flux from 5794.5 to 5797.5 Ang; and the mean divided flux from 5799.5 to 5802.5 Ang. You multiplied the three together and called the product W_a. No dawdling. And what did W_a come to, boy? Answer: 1.02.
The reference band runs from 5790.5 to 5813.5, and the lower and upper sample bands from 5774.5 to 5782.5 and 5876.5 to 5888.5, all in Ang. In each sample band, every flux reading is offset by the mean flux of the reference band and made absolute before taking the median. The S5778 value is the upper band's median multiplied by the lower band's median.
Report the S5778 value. 3.1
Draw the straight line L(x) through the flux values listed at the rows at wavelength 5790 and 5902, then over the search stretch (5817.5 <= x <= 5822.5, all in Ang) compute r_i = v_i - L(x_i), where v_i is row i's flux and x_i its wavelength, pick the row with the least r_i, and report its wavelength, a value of 5820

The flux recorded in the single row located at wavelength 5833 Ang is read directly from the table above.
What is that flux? 17.1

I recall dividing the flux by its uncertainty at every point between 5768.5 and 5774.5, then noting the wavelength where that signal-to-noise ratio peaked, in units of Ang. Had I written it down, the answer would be 5770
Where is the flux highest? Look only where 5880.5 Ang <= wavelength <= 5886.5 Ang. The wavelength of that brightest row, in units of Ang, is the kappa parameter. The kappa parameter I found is 5882 Ang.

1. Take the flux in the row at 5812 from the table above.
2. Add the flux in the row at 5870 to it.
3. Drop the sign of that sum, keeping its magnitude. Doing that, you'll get 32.4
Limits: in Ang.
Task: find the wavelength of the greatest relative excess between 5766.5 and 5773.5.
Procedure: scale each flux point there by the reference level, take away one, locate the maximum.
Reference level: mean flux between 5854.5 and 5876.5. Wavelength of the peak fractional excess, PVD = 5770 Ang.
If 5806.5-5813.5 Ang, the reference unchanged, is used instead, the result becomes 5808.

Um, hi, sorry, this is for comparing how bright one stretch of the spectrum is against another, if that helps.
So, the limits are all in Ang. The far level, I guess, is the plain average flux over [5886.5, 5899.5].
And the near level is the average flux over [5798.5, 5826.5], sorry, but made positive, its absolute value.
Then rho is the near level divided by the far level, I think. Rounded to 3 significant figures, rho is 1.31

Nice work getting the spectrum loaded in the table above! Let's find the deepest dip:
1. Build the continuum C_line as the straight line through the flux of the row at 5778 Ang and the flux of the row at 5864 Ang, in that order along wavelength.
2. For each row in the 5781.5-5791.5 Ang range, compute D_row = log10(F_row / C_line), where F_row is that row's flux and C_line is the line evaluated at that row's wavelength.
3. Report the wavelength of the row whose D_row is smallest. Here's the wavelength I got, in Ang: 5783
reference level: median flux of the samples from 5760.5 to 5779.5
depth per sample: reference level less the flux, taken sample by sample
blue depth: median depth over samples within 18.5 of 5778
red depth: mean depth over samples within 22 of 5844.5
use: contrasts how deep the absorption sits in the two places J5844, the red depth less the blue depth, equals -0.1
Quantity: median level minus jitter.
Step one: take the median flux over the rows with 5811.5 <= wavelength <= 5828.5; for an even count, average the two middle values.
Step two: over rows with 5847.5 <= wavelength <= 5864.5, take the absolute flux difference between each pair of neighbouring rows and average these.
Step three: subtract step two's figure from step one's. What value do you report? 16.0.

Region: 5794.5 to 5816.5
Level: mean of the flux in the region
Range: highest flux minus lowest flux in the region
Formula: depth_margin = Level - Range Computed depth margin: 14.0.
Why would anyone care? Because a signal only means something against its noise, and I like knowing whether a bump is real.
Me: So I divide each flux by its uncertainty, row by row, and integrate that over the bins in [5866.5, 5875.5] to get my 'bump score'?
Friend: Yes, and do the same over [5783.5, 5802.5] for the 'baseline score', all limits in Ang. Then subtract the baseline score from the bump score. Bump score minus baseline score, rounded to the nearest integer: -200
